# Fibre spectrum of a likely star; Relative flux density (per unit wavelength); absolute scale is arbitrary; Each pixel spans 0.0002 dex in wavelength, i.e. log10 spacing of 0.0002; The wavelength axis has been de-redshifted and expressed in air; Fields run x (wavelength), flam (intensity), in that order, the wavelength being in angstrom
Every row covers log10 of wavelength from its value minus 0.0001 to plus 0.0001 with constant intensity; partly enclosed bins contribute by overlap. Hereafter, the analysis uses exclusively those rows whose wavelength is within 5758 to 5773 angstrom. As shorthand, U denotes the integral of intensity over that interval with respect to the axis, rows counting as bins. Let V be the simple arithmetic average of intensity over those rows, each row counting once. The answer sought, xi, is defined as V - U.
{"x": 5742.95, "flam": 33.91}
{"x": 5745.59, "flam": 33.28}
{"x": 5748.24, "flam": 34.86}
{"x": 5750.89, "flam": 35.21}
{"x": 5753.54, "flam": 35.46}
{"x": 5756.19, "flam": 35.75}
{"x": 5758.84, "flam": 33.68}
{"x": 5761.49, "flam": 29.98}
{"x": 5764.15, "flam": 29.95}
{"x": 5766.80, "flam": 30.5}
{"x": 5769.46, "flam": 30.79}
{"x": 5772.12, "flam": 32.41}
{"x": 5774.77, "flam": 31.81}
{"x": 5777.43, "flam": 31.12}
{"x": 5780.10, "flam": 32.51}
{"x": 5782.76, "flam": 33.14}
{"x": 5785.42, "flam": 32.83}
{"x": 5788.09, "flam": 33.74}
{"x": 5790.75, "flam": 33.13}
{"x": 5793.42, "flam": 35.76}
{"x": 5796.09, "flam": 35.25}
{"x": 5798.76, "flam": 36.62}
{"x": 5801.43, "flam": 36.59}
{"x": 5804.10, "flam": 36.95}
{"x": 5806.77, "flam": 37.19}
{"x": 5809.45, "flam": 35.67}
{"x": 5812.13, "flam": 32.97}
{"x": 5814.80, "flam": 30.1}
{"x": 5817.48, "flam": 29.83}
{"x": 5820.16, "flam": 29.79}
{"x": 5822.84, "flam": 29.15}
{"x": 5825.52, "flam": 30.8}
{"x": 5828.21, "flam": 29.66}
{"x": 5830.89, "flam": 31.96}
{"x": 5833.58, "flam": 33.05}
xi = -435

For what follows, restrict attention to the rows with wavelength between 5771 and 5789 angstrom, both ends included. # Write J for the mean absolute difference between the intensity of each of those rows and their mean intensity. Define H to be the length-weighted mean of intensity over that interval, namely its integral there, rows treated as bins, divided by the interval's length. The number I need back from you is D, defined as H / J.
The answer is 52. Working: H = 32.5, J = 0.6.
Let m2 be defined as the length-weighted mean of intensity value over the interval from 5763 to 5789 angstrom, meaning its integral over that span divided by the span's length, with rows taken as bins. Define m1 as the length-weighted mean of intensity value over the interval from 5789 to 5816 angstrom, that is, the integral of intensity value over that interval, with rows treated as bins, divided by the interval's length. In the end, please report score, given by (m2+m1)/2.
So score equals 33.5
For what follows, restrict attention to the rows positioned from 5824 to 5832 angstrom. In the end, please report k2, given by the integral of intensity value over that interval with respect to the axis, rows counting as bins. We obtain 246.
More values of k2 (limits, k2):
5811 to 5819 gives 247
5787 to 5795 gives 274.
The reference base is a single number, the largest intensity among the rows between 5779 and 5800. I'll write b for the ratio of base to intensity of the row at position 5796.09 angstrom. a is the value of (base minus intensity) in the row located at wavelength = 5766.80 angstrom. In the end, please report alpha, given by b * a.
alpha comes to 6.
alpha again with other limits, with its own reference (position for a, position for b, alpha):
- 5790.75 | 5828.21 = 4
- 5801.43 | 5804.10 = 0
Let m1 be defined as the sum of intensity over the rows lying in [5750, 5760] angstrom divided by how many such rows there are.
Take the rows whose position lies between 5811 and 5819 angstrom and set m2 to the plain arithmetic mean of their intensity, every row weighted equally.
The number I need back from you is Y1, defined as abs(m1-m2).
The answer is 4.1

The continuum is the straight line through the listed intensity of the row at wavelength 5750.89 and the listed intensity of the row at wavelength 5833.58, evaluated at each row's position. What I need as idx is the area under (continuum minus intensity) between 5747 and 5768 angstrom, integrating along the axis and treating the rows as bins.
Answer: 39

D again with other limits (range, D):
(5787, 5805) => 30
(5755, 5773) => 18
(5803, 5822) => 11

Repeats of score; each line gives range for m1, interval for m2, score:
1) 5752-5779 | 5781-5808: 33.6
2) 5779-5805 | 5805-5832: 33.2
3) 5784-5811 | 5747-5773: 34.1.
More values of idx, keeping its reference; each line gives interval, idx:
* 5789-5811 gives -42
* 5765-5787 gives 59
